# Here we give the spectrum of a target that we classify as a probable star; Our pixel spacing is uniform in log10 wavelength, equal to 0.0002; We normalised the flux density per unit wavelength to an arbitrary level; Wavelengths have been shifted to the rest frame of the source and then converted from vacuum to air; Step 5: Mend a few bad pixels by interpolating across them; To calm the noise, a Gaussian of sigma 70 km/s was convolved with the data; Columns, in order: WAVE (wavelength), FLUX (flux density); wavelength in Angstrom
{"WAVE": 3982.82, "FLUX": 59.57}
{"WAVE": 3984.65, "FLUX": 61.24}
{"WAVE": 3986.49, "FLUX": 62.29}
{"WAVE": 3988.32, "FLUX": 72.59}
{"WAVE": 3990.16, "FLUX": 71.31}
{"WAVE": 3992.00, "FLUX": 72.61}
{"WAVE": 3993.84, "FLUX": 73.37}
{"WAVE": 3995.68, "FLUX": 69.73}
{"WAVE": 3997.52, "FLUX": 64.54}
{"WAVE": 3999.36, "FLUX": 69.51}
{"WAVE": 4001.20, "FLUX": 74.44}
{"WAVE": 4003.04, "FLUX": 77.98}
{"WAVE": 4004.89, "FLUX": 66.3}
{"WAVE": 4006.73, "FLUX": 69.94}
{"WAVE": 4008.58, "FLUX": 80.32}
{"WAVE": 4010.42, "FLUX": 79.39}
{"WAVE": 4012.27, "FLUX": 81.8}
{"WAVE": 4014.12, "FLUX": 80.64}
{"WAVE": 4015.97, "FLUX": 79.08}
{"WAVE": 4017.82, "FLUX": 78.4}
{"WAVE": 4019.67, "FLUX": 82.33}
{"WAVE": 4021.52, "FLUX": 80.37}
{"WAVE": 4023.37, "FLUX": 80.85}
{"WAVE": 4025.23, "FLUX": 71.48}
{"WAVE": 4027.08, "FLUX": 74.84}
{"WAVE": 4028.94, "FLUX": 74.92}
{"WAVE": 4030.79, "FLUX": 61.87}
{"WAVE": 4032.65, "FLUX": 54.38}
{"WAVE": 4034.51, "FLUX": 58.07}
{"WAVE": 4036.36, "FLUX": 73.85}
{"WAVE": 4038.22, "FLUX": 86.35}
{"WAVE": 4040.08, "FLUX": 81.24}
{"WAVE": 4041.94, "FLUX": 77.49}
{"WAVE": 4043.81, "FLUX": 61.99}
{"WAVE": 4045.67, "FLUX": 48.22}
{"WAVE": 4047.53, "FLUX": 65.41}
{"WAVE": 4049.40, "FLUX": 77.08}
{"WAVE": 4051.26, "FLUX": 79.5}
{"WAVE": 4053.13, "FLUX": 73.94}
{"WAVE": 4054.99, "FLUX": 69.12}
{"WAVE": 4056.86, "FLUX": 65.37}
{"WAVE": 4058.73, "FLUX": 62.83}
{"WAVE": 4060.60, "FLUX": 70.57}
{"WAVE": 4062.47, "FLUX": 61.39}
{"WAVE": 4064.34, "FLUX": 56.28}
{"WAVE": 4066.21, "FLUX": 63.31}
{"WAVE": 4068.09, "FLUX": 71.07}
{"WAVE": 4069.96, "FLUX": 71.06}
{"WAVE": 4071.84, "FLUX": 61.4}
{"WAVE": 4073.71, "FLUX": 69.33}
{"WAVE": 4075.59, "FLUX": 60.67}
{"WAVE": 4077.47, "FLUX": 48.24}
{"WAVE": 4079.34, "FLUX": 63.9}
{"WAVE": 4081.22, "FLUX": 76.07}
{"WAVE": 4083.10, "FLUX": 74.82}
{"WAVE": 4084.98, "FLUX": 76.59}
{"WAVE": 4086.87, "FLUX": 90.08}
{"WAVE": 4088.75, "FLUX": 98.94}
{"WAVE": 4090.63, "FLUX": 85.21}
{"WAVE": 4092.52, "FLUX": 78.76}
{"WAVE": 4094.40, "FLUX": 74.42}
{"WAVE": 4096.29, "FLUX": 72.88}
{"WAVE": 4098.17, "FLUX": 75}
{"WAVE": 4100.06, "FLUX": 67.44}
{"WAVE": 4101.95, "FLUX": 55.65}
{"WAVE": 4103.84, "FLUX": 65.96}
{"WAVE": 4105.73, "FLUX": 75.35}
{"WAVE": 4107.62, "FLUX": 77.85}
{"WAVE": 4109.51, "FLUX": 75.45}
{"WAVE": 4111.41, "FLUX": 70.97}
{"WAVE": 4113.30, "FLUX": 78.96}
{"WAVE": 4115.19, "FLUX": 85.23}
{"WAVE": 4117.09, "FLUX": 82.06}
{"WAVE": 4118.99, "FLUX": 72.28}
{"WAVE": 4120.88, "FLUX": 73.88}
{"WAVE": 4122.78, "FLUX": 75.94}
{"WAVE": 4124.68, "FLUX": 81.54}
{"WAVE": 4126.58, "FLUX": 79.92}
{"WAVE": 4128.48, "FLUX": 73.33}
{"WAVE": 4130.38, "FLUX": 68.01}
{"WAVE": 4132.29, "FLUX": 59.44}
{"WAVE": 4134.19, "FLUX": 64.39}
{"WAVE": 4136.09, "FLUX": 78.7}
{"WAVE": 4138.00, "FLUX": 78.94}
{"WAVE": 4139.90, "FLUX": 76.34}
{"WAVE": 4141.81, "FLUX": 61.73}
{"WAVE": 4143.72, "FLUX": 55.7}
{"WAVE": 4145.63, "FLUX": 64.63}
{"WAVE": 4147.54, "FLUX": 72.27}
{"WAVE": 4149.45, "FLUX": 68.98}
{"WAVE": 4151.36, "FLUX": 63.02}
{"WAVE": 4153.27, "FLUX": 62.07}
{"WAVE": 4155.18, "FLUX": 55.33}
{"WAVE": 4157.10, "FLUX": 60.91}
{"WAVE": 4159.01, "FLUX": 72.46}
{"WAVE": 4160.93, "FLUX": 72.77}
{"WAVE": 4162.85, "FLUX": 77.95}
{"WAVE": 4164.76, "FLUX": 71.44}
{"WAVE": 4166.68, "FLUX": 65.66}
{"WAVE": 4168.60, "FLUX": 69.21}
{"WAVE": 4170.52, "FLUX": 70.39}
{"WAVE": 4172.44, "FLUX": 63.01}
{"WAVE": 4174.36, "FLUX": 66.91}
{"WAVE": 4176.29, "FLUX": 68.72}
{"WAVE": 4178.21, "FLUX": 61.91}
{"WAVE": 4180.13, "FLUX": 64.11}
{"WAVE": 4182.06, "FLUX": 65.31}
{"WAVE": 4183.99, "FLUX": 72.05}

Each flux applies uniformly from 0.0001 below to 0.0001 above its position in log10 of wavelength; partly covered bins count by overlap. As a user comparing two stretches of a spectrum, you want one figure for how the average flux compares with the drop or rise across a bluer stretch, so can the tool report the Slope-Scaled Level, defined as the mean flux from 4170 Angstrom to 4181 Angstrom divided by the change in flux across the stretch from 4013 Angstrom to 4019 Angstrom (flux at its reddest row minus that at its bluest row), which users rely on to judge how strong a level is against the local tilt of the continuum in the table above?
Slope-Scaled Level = -29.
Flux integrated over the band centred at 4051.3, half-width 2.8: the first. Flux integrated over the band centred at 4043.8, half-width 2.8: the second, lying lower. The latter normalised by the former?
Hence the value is 0.8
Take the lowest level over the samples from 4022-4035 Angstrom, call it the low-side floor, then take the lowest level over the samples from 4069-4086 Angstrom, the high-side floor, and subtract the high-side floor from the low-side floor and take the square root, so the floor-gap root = 2.48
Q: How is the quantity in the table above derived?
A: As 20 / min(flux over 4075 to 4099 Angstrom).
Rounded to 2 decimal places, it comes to 0.41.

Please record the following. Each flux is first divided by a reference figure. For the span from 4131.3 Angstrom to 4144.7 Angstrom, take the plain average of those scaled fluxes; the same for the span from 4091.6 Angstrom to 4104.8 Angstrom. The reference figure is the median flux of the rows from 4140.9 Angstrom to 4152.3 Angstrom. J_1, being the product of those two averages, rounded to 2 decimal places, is 1.17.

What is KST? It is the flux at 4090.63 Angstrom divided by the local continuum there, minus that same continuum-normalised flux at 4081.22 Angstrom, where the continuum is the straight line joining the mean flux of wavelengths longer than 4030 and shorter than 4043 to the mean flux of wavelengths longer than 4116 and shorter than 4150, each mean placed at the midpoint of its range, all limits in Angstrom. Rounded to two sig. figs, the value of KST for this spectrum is 0.13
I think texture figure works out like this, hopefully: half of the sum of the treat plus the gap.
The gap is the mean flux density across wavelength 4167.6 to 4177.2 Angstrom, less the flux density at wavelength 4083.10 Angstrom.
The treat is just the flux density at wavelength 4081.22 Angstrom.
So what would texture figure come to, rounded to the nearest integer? 34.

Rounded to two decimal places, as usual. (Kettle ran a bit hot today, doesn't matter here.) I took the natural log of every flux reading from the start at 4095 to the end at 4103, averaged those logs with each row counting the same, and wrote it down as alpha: 4.21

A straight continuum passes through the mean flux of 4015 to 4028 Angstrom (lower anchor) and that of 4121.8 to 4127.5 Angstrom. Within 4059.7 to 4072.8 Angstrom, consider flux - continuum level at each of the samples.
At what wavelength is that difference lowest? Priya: 4064.34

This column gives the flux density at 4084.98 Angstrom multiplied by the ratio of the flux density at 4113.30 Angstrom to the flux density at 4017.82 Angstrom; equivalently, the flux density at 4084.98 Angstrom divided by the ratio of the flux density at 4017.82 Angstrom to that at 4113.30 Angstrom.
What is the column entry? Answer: 77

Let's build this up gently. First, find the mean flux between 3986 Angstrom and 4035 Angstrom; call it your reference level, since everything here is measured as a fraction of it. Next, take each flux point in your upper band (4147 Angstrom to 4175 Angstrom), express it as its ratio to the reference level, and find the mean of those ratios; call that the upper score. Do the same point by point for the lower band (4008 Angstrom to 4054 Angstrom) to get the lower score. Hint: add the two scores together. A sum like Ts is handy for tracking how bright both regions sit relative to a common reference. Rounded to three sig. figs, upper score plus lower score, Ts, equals 1.94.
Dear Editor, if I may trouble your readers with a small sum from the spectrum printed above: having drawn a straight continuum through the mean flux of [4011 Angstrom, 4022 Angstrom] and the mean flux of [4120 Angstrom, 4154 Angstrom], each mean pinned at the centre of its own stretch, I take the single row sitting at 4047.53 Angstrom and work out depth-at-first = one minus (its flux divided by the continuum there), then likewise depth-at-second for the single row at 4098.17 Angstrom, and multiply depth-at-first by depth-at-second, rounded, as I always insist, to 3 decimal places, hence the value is -0.004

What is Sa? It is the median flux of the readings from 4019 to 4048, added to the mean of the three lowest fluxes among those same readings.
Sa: 128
